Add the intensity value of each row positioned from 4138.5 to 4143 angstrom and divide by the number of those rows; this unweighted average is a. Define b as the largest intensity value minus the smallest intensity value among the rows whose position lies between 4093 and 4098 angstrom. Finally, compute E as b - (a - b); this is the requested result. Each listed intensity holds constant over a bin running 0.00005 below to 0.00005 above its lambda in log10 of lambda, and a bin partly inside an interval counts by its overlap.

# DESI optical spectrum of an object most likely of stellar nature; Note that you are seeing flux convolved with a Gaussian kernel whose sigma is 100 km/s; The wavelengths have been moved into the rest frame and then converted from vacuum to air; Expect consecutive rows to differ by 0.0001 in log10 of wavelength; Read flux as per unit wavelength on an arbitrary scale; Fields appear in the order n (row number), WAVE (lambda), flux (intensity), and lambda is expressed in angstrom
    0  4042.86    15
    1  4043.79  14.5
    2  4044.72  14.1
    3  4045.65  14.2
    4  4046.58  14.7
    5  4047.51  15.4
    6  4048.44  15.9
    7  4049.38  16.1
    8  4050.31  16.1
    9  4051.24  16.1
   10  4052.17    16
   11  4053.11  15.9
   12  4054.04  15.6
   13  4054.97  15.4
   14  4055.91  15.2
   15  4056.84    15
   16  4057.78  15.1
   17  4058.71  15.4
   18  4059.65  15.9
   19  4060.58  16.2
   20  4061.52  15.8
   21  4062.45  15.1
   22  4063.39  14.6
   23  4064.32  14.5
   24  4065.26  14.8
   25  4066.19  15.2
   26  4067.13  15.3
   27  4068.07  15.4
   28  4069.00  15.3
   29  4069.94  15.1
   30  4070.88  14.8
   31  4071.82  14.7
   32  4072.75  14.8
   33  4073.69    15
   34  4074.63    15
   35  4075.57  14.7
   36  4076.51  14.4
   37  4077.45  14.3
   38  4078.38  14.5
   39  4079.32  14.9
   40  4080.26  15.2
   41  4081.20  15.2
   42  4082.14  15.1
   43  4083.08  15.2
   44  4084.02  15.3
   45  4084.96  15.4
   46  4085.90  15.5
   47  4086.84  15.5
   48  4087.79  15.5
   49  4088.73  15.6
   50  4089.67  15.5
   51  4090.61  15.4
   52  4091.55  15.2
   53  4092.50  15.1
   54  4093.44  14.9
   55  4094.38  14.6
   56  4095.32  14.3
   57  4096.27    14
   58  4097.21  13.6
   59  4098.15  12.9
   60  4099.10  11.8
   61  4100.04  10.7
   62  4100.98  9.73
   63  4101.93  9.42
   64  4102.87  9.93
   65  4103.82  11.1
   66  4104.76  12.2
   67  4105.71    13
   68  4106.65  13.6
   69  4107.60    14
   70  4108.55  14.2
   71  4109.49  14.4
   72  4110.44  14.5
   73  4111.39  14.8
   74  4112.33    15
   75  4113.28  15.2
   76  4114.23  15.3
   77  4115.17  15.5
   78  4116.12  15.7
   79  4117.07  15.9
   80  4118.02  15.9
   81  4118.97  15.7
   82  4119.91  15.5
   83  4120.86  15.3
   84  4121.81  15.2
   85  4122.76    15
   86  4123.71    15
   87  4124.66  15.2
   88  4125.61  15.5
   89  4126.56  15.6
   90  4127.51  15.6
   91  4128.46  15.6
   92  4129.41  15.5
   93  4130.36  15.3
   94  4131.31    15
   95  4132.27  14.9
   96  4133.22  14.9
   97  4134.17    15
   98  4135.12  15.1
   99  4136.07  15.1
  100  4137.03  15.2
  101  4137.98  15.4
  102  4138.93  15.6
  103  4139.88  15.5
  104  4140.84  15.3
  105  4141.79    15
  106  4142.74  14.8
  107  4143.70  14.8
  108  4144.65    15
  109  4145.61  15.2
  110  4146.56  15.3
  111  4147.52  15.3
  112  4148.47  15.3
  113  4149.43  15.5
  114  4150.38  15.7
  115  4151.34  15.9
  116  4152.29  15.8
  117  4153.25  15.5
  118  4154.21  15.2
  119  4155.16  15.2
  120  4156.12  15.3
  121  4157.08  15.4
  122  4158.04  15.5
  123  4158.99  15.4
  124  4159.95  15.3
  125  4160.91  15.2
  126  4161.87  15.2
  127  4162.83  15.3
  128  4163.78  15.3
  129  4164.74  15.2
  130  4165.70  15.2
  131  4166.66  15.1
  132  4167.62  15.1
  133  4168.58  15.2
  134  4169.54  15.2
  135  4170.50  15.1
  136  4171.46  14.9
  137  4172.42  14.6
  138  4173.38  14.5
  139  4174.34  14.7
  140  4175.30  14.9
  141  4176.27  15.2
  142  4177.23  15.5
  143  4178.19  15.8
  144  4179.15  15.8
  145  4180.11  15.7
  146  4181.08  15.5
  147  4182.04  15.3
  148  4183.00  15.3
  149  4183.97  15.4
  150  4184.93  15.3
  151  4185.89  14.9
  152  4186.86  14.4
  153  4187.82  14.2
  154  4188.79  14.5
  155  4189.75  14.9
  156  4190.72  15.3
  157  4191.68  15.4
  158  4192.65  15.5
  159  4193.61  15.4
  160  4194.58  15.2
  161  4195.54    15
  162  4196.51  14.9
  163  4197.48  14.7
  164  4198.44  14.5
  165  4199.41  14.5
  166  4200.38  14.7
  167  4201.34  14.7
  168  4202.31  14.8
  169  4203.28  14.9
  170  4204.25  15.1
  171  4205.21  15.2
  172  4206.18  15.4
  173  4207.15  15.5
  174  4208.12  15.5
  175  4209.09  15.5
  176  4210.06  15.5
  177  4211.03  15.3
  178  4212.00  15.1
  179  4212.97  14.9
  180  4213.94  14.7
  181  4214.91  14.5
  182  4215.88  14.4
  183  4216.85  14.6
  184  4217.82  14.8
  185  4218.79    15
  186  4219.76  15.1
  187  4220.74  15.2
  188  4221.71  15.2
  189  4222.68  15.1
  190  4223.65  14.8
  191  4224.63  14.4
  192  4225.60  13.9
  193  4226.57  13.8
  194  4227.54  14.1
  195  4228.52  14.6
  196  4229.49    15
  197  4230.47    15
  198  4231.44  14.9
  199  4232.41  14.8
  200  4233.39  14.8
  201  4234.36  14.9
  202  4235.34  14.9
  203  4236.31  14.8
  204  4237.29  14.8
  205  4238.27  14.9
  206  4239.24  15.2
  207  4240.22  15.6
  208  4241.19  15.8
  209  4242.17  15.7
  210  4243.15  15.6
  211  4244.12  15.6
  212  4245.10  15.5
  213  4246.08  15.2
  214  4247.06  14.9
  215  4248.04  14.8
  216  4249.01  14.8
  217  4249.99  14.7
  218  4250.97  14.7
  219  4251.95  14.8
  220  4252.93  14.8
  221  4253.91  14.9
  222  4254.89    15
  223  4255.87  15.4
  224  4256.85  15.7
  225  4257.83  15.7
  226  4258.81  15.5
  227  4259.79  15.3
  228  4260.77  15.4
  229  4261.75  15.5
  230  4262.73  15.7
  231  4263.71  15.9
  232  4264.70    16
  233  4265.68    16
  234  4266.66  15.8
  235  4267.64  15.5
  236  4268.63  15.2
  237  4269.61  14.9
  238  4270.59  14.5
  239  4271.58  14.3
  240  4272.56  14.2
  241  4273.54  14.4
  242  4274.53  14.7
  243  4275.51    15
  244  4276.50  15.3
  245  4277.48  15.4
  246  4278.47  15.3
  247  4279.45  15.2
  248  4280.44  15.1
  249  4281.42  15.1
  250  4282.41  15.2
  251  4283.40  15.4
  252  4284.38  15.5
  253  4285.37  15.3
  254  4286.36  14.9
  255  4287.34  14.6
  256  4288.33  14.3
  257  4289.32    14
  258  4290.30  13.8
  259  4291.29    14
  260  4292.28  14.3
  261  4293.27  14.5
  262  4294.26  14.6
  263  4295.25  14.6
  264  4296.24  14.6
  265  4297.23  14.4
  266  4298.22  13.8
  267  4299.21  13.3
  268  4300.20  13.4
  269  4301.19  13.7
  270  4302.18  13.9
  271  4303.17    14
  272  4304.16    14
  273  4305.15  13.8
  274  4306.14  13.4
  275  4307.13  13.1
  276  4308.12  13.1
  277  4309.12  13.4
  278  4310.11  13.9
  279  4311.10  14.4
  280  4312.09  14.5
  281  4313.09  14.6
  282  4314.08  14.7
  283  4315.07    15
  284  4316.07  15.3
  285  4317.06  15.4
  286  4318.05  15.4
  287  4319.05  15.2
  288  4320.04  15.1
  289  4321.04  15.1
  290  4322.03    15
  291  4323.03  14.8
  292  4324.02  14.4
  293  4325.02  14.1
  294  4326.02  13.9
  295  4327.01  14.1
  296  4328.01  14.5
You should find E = -12.6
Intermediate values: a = 15.2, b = 1.3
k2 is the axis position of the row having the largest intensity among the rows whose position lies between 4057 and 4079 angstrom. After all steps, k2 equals 4060.58 angstrom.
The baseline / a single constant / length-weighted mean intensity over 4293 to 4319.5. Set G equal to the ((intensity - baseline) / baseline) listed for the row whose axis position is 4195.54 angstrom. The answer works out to 0.055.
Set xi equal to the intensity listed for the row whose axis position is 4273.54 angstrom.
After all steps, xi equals 14.4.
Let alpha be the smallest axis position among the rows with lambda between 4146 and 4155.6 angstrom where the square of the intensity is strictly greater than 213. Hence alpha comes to 4146.56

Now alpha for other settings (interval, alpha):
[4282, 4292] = 4282.41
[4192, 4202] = 4192.65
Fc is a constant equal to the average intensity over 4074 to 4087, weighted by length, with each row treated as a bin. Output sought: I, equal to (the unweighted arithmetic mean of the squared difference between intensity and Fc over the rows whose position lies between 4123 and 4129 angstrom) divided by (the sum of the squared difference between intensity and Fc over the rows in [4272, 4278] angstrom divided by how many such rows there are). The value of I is 1.0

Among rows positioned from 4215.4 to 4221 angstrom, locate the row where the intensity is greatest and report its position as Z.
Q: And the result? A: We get 4220.74 angstrom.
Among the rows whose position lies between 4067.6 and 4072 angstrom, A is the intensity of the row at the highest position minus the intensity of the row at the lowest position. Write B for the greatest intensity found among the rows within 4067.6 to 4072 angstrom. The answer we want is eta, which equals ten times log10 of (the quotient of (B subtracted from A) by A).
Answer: 13.6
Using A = -0.70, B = 15.4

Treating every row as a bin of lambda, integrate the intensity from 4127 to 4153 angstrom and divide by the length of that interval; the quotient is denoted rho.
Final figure 15.3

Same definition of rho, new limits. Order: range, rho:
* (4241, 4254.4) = 15.1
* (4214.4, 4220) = 14.7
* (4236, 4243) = 15.3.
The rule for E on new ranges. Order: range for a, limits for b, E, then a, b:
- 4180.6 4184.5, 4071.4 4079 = -14.0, 15.4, 0.7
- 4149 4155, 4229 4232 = -15.4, 15.6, 0.1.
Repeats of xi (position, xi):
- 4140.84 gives 15.3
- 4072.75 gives 14.8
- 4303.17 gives 14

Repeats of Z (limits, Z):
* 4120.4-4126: 4125.61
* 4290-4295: 4294.26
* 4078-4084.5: 4084.02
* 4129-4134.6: 4129.41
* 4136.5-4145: 4138.93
